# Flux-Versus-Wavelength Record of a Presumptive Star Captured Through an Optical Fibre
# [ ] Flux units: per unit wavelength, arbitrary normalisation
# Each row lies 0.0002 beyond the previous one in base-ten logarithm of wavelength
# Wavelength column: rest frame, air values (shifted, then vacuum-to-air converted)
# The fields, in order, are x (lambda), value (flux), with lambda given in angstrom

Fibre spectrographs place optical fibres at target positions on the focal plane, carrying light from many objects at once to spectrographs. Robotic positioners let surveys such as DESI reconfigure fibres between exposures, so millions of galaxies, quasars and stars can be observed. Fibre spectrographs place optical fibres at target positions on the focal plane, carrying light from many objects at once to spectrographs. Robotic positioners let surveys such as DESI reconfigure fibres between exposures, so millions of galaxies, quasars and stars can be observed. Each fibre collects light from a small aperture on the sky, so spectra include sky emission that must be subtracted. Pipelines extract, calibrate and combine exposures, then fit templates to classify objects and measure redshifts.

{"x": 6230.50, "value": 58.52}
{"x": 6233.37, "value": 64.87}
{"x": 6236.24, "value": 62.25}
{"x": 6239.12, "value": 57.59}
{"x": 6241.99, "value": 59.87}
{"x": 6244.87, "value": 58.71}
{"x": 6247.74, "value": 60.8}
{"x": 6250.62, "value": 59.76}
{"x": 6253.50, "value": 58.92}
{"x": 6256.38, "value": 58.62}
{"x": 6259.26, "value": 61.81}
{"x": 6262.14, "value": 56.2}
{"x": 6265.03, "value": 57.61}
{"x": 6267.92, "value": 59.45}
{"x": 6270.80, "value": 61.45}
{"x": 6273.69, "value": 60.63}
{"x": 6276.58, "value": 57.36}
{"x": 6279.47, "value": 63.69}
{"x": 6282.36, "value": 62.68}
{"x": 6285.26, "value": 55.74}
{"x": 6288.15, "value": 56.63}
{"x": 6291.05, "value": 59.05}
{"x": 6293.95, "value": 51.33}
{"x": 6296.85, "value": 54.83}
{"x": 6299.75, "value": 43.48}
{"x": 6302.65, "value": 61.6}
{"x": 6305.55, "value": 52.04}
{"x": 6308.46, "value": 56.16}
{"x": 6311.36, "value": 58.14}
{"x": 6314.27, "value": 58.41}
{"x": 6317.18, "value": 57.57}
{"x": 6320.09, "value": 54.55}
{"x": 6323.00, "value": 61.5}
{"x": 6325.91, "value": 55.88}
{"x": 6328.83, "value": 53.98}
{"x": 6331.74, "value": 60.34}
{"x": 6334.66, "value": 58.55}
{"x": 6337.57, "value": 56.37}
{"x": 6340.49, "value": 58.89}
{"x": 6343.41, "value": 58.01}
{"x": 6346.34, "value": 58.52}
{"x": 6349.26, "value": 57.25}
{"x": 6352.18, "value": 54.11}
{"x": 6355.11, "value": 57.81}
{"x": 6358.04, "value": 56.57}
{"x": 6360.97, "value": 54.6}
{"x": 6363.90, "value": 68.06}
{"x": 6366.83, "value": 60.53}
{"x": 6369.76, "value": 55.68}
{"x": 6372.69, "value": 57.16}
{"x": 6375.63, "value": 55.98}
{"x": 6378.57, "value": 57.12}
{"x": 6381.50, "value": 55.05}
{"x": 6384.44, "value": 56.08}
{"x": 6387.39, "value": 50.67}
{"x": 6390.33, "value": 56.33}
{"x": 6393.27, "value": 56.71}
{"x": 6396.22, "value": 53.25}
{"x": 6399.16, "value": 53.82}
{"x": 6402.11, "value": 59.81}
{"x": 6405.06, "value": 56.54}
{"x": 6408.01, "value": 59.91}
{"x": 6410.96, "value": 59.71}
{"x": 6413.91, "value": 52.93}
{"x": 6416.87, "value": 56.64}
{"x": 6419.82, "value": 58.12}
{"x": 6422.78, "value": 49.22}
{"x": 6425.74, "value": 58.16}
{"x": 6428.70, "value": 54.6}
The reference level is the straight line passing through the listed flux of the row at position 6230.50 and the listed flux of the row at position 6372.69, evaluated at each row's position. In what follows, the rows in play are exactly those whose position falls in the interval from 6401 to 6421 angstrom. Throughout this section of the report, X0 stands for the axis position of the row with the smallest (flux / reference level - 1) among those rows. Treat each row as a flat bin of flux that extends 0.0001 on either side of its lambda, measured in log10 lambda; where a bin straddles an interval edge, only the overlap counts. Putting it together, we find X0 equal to 6413.91 angstrom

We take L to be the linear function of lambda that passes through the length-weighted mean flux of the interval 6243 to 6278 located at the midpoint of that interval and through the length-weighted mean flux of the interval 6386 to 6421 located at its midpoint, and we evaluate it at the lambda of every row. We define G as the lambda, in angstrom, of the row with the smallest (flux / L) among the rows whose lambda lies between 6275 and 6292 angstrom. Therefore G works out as 6285.26 angstrom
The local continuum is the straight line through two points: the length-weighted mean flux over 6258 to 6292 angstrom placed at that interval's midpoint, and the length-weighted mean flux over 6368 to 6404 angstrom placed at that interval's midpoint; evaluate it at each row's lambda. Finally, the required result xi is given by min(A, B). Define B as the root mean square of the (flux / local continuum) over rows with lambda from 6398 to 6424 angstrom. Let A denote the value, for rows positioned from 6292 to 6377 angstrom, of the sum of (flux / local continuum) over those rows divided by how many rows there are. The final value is 0.99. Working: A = 0.991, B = 1.03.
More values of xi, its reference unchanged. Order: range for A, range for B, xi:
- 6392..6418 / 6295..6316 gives 0.95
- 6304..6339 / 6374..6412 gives 0.99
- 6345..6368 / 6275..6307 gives 0.96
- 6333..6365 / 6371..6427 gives 1.01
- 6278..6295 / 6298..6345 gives 0.98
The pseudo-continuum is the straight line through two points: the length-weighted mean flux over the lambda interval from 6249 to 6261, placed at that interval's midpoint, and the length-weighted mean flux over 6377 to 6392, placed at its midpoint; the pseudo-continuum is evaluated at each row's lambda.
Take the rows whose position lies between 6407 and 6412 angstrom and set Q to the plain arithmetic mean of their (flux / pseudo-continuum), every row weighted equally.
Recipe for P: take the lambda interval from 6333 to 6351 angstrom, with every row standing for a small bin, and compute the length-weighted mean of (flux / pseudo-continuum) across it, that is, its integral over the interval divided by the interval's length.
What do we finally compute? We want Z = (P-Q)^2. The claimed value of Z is 0.0065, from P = 1.02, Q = 1.10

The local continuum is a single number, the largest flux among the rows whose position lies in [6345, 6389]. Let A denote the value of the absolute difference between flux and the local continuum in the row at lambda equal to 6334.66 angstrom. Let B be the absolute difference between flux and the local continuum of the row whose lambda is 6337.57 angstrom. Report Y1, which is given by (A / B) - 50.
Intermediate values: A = 10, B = 11.7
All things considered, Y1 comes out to -49.2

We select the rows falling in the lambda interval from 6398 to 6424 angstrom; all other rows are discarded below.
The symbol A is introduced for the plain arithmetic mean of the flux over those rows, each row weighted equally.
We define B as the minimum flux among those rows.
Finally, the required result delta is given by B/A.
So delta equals 0.87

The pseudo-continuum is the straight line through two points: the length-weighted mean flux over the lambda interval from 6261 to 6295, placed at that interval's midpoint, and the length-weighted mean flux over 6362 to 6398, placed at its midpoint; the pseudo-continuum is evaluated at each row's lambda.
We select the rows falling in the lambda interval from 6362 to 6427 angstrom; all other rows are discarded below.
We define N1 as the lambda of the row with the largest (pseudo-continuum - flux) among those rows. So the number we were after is 6422.78 angstrom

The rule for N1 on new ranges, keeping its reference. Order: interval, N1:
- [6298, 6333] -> 6299.75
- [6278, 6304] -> 6299.75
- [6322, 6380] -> 6328.83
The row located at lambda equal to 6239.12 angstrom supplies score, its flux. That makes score 57.59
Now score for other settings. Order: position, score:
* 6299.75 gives 43.48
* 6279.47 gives 63.69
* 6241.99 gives 59.87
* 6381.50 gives 55.05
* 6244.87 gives 58.71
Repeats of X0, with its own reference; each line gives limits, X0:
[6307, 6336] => 6328.83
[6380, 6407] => 6387.39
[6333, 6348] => 6337.57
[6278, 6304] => 6299.75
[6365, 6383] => 6381.50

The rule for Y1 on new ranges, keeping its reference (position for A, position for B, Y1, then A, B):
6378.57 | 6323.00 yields -48.3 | 11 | 6.6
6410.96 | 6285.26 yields -49.3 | 8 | 12.3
